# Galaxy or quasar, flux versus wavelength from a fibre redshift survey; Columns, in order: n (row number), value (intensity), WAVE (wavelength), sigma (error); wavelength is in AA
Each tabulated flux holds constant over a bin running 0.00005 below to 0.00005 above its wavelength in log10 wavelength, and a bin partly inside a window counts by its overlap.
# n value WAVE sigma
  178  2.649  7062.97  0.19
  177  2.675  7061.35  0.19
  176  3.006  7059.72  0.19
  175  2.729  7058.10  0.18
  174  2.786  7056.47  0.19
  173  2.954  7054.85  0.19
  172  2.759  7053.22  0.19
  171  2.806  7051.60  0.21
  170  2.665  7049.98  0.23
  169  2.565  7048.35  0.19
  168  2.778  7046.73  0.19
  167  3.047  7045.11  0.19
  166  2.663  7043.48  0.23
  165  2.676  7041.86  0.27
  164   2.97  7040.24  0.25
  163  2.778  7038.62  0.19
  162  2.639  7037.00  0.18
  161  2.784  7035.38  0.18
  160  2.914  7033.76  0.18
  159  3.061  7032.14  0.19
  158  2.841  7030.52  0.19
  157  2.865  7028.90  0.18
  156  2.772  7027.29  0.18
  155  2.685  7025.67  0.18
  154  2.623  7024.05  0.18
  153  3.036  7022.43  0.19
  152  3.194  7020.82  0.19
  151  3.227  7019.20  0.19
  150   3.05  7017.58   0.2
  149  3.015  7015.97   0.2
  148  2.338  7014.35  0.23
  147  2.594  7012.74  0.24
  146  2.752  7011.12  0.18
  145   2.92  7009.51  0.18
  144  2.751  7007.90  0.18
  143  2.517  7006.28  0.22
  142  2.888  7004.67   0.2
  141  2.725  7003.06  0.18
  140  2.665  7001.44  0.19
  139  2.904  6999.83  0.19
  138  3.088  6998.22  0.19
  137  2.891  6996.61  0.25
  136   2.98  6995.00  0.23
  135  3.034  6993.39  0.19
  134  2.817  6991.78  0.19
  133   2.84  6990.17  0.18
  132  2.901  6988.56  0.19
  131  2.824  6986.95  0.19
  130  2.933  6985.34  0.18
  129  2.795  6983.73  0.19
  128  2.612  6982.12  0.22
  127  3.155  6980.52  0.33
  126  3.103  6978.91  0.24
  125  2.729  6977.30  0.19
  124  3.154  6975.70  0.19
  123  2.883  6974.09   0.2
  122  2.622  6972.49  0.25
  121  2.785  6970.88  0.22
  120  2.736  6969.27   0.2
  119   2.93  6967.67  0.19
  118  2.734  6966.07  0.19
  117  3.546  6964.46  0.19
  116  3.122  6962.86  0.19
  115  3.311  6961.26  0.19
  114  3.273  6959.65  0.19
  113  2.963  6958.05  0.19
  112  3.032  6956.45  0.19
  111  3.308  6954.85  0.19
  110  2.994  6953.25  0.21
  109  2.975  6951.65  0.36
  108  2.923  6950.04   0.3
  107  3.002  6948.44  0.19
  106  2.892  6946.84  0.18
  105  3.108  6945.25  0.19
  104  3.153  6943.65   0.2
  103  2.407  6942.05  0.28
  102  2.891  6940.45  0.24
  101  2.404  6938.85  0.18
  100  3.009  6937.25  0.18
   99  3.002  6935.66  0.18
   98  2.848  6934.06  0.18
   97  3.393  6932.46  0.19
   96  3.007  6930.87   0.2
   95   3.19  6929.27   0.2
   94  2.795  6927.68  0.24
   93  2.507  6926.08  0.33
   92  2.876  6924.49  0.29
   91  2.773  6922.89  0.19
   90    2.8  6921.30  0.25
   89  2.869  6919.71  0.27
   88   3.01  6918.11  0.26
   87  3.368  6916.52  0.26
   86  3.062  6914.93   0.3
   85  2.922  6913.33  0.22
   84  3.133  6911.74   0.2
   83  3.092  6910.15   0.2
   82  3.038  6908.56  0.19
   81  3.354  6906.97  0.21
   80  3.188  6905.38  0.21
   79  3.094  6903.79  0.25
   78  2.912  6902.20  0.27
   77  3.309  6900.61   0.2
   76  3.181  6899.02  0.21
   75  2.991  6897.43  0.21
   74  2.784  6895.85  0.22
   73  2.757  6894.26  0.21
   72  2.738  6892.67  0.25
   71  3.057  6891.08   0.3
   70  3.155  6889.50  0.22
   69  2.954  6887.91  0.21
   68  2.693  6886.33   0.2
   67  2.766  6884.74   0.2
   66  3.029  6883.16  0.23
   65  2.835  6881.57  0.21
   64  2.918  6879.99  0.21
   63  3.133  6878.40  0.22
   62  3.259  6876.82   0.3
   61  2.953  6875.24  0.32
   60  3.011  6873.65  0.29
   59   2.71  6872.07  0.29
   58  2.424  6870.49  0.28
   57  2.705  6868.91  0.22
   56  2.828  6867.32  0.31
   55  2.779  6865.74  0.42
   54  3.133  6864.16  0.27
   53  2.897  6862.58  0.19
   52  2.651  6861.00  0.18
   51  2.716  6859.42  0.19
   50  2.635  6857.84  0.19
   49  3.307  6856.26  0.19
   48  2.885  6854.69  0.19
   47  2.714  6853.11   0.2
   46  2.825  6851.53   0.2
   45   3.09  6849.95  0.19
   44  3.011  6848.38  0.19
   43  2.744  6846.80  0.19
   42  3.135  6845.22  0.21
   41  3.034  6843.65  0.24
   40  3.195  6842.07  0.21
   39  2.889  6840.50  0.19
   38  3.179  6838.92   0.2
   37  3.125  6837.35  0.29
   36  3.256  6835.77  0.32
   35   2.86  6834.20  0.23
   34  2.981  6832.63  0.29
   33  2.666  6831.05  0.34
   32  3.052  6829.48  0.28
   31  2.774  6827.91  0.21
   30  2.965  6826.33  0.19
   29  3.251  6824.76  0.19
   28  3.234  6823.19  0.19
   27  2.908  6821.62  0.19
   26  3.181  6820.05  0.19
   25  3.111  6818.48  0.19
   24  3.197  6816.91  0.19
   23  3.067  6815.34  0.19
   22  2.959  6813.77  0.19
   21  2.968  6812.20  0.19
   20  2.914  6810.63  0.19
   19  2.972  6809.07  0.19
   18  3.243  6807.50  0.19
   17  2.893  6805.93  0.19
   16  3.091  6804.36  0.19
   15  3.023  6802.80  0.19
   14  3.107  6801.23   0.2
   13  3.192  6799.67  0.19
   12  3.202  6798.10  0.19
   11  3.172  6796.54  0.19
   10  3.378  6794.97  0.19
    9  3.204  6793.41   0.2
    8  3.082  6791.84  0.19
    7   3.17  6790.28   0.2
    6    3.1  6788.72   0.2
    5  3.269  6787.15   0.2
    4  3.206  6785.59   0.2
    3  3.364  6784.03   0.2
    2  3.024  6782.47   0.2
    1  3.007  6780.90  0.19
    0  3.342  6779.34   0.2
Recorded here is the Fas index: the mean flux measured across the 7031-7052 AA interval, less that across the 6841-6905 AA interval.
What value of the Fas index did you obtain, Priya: -0.13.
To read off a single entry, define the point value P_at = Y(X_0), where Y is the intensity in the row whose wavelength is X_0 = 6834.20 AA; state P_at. 2.86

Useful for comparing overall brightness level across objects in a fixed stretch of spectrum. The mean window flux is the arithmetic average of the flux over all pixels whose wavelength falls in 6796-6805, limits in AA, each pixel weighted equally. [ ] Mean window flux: 3.13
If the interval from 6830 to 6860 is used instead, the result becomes 2.96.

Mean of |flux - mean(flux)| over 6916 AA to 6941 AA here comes 0.19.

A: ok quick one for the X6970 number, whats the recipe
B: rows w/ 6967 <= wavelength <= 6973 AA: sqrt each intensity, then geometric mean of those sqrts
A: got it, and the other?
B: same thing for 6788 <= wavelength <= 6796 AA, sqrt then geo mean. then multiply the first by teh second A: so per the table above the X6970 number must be 2.97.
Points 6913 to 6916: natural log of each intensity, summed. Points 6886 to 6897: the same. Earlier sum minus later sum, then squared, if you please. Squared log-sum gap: 27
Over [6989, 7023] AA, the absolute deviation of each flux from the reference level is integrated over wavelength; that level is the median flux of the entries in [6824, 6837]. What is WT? 6.3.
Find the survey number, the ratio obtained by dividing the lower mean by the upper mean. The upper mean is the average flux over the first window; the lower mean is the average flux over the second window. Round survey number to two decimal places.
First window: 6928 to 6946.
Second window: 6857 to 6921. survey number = 1.00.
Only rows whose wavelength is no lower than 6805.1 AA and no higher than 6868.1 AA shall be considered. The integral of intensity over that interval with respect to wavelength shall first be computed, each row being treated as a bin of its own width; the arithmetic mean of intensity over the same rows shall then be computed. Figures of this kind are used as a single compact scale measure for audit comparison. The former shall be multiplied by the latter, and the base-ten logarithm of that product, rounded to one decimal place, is 2.7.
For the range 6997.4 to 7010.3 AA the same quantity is 2.0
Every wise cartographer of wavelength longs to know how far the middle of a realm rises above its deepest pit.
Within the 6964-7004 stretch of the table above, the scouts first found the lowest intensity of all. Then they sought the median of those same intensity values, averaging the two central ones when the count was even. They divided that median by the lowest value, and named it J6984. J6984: 1.10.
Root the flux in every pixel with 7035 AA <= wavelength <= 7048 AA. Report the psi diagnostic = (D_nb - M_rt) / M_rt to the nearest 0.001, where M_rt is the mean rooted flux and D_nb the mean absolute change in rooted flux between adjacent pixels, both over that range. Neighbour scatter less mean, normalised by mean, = -0.963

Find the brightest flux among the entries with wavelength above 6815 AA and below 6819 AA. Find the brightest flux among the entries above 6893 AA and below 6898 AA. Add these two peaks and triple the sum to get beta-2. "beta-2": 18.6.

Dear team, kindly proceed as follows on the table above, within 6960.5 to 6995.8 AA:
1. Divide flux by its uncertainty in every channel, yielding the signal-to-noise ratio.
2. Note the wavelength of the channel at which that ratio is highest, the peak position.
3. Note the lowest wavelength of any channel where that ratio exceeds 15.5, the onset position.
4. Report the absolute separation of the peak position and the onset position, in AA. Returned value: 3.2 AA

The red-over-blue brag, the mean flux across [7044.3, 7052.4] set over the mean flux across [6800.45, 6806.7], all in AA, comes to 0.92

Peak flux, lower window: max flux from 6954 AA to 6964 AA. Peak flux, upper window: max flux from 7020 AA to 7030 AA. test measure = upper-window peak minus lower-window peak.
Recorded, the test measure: -0.12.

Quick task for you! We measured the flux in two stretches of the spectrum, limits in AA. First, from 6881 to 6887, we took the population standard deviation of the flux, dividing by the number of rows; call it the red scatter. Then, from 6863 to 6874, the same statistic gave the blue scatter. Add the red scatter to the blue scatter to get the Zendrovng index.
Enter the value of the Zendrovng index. 0.34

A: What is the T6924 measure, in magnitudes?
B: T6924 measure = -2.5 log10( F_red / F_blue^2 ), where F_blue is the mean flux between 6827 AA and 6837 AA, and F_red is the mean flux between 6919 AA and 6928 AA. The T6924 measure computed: 1.23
